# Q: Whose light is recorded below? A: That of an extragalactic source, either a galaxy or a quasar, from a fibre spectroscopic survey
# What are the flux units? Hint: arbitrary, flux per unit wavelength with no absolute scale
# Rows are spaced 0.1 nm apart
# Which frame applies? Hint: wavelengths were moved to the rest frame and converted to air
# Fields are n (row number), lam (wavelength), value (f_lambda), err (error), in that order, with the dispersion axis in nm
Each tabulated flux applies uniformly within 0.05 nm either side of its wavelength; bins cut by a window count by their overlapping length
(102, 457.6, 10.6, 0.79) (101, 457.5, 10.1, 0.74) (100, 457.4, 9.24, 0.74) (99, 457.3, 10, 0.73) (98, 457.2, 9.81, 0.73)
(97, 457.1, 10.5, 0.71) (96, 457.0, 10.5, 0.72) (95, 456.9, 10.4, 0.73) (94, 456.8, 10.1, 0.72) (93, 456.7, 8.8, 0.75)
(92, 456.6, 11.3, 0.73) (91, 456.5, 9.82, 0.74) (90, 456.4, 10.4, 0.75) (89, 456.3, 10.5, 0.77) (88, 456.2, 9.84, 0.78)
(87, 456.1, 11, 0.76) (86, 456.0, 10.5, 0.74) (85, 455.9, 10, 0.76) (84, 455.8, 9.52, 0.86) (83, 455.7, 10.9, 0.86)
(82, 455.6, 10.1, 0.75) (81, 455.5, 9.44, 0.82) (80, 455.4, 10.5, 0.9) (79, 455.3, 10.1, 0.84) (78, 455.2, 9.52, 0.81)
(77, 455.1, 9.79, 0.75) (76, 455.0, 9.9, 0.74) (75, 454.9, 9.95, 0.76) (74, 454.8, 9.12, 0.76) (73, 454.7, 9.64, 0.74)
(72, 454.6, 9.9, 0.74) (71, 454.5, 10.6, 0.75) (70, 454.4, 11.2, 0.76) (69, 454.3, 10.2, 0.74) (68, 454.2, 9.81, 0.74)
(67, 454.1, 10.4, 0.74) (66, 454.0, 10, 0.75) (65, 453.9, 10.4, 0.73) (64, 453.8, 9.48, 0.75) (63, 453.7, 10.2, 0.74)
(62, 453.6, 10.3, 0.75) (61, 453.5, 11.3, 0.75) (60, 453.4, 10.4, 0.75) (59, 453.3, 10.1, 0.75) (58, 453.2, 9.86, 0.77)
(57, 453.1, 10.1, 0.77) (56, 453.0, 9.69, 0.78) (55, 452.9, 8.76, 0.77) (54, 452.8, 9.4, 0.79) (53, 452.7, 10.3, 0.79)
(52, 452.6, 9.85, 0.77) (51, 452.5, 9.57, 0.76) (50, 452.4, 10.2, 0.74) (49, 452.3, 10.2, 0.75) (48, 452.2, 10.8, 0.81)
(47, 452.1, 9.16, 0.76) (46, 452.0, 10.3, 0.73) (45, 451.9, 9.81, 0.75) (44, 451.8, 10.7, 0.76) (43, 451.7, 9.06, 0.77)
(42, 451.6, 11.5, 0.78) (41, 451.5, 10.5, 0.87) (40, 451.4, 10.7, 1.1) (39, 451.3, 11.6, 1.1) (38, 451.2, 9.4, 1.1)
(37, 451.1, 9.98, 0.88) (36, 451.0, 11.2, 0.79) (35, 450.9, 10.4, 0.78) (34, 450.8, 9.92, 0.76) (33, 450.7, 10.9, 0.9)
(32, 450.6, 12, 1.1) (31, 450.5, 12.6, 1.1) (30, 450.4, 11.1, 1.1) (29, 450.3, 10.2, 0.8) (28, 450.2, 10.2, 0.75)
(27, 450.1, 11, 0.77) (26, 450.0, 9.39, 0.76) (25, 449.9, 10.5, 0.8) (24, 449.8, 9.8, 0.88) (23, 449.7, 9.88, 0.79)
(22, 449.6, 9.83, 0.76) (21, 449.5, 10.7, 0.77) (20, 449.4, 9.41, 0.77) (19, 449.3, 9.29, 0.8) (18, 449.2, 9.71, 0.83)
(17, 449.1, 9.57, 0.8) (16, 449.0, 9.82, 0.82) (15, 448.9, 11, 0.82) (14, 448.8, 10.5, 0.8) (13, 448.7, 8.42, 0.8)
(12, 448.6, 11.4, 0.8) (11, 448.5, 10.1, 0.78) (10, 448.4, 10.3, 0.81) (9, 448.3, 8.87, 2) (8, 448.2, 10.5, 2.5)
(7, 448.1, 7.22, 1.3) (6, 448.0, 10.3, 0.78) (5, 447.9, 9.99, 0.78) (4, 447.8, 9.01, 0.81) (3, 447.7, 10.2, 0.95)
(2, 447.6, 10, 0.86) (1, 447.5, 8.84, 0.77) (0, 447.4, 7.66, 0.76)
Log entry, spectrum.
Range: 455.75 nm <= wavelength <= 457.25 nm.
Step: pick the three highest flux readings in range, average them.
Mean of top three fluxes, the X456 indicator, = 10.9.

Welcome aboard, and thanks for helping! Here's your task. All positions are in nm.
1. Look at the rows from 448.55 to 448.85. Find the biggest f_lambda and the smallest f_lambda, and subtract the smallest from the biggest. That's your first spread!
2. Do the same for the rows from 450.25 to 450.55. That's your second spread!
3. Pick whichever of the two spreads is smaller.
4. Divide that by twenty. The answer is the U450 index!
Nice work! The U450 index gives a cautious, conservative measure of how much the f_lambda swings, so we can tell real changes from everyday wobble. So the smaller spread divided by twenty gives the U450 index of 0.12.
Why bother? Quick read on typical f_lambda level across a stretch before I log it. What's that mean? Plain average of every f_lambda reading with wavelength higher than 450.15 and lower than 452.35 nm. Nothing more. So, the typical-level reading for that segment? 10.6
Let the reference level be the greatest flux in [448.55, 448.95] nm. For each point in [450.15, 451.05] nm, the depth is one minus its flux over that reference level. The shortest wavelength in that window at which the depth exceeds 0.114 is 450.8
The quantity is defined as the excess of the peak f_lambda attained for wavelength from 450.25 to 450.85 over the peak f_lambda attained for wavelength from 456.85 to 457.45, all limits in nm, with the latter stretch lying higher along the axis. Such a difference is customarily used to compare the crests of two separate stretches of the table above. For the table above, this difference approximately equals 2.1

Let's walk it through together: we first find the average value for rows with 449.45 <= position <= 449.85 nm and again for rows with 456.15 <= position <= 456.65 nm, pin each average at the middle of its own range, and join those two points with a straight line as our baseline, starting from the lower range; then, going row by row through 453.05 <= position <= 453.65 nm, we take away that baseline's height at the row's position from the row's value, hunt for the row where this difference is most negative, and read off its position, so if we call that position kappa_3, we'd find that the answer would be 453.2 nm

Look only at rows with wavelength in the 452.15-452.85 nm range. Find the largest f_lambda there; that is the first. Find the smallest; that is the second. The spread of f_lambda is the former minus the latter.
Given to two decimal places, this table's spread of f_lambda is 1.40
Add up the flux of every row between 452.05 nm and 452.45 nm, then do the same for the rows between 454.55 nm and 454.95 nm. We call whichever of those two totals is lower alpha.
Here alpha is 38.6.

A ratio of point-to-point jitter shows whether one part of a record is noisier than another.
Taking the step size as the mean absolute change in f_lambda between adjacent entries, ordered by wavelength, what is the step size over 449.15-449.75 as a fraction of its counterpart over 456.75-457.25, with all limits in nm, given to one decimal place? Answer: 2.0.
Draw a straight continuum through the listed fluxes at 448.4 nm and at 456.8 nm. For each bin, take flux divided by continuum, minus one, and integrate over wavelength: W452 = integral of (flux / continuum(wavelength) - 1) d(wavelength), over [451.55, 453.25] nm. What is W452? -0.04 nm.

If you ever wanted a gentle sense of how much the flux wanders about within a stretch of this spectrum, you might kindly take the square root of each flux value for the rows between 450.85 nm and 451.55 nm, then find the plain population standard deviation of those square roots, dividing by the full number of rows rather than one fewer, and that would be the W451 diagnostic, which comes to 0.10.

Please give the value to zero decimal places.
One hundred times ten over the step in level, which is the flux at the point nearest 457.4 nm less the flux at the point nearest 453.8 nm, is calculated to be -4167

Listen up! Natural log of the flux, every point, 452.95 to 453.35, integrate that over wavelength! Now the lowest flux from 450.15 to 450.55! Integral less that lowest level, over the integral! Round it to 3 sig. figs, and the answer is -10.1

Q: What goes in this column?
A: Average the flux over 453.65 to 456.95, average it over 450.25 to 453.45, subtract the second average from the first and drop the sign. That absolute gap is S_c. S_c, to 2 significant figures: 0.22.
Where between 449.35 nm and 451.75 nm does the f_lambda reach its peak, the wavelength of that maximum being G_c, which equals 450.5 nm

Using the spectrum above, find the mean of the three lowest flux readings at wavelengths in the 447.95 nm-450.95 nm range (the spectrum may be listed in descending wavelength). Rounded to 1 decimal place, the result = 8.2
